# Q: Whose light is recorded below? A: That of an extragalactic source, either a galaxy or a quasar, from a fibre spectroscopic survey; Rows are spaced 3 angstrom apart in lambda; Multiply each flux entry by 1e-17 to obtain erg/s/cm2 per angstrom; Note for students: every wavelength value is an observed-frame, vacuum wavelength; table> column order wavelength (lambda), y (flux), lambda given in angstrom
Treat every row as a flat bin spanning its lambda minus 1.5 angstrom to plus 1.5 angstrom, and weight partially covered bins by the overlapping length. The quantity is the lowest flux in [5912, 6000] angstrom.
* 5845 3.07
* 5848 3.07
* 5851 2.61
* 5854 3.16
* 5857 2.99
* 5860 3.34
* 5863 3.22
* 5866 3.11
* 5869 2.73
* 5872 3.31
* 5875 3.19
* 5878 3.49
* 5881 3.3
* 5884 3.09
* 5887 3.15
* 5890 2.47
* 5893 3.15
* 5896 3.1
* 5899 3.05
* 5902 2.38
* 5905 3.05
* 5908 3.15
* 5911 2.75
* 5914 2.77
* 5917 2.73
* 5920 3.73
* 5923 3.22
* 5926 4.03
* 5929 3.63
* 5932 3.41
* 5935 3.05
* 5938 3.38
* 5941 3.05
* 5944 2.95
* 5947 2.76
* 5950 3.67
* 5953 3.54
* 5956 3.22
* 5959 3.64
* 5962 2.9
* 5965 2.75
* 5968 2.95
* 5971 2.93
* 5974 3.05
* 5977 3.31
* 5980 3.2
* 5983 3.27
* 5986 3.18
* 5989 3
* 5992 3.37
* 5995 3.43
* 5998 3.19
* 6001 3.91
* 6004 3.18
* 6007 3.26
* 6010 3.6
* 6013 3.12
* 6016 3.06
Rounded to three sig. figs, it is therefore 2.73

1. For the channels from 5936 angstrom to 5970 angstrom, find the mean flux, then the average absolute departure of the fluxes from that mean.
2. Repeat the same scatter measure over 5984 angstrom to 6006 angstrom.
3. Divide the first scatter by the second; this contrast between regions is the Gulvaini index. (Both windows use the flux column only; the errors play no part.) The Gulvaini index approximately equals 1.4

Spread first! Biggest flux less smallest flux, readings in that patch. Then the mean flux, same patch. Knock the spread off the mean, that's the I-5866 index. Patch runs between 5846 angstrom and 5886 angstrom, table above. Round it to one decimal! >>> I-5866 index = 2.2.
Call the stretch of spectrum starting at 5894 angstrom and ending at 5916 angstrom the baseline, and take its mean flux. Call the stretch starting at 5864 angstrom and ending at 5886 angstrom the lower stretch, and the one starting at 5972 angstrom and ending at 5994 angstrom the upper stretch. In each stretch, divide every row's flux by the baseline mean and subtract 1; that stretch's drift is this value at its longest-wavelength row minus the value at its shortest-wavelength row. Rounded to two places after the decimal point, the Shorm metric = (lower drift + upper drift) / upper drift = 0.94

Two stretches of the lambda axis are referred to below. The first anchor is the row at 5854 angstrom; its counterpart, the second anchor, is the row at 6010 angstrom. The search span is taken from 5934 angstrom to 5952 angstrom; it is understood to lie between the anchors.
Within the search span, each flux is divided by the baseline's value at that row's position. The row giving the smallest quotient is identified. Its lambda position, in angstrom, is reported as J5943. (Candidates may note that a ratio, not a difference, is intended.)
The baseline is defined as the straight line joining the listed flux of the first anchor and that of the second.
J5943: 5947 angstrom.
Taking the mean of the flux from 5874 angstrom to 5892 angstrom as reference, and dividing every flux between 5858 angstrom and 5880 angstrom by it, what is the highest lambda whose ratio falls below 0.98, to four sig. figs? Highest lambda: 5869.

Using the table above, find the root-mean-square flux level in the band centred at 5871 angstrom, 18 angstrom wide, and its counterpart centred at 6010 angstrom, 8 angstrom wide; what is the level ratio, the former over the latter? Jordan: 0.96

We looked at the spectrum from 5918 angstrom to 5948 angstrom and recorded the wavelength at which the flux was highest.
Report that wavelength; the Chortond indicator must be 5926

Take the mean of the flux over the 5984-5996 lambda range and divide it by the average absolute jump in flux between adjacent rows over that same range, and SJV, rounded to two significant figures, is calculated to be 16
